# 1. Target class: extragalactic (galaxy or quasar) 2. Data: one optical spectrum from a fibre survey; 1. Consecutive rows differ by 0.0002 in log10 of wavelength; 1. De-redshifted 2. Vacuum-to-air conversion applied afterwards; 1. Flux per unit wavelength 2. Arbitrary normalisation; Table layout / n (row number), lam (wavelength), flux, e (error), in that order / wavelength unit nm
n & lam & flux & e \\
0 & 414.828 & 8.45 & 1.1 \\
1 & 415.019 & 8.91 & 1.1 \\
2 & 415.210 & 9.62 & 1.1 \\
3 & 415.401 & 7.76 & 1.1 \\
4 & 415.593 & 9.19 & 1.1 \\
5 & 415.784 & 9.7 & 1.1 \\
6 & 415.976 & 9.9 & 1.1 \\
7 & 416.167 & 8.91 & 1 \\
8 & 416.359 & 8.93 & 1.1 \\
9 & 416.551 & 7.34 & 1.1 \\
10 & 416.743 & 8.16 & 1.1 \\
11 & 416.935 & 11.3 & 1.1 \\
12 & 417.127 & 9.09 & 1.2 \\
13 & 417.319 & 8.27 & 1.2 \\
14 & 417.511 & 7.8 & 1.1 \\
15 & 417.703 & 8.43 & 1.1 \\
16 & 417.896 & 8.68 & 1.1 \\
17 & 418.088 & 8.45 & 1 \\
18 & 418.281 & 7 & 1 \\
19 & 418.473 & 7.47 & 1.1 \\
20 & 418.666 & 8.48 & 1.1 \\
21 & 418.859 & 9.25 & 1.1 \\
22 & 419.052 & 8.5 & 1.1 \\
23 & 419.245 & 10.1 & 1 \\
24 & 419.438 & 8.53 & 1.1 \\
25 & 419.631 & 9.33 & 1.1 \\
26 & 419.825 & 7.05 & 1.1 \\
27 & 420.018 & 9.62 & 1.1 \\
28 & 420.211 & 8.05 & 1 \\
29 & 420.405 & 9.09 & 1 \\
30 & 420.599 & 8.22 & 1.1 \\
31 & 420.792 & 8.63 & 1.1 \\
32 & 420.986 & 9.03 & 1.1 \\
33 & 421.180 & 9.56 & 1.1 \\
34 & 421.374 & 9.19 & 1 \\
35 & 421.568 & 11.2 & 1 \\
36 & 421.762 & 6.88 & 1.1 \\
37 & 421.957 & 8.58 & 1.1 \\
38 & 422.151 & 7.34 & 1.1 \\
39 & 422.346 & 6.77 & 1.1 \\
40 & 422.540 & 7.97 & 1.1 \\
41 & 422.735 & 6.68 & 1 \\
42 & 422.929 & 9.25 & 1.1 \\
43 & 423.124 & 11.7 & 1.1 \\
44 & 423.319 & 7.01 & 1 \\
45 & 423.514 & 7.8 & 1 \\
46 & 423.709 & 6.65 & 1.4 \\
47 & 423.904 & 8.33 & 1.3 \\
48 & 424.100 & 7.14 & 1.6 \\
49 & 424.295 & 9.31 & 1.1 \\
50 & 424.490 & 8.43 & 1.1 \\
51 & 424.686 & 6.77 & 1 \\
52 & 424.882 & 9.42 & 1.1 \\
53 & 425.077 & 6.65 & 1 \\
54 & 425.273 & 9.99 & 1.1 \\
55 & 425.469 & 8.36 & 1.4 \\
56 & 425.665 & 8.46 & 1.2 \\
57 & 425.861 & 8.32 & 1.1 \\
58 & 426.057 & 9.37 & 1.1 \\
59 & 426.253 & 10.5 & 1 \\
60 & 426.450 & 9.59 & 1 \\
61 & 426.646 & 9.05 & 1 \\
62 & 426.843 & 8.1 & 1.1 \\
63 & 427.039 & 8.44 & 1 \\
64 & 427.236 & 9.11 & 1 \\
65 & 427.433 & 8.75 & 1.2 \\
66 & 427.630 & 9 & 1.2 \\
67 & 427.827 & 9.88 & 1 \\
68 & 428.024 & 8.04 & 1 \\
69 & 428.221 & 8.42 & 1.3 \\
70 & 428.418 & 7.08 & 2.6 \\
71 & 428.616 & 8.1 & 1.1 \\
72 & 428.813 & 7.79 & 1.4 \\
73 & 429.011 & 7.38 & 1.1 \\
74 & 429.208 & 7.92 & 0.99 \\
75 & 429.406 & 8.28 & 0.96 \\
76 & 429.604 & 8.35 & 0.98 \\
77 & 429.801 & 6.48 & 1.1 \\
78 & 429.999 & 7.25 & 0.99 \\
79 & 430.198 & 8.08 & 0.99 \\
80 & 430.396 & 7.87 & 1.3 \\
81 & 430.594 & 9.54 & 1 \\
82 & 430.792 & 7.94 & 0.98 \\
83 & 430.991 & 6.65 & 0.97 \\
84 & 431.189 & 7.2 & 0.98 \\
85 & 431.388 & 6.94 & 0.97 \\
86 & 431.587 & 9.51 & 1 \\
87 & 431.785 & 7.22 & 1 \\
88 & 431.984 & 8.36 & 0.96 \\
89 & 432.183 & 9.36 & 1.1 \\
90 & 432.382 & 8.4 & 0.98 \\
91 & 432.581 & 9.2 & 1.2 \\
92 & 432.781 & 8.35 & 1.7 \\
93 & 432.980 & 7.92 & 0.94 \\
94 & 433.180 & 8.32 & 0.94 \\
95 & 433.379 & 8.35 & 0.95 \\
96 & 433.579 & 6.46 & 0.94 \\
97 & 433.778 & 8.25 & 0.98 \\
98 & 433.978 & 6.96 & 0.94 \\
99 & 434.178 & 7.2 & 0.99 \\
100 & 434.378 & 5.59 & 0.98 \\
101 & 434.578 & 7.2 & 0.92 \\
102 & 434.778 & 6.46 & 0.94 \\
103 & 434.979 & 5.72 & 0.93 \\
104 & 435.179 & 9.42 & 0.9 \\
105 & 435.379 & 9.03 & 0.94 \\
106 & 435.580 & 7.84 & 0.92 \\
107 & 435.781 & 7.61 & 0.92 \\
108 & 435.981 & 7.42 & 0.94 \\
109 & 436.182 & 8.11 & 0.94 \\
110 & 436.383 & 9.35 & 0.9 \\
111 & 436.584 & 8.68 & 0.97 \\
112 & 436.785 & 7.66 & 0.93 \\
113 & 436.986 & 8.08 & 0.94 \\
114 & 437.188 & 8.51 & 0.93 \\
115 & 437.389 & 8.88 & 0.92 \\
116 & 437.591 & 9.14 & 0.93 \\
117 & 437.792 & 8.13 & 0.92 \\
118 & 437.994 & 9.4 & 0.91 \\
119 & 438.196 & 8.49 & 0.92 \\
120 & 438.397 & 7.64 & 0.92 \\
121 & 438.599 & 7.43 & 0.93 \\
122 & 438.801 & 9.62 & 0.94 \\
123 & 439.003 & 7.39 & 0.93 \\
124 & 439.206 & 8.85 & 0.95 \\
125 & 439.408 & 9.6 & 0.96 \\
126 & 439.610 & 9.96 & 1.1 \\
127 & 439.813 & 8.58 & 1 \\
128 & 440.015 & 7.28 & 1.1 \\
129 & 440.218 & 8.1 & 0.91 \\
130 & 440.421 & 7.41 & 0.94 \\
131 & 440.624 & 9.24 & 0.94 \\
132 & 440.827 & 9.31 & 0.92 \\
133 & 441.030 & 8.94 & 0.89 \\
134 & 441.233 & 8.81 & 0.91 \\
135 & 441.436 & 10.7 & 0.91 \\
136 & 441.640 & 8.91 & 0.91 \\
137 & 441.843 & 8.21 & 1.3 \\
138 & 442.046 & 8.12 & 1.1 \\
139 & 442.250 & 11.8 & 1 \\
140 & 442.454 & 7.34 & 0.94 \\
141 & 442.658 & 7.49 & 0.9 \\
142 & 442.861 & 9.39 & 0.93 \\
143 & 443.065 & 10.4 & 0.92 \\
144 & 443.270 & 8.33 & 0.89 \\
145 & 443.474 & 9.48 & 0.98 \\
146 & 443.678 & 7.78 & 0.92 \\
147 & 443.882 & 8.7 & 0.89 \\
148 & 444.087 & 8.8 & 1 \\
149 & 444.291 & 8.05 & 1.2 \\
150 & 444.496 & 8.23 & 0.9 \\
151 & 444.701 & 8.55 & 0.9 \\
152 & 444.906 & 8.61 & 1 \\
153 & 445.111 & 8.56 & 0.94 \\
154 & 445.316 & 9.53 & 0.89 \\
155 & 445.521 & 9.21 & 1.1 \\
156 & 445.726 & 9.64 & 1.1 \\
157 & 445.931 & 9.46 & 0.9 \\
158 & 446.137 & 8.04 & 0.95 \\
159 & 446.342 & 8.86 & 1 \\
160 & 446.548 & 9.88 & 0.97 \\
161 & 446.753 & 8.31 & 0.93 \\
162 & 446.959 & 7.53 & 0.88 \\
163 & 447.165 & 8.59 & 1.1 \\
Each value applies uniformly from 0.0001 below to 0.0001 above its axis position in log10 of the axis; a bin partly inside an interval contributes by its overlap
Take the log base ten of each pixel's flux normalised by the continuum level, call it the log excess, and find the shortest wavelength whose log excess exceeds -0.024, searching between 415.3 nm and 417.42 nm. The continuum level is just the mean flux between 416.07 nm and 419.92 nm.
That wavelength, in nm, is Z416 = 415.593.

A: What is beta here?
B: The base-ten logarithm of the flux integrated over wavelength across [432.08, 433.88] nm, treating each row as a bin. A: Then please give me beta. 1.17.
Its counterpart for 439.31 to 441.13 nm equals 1.20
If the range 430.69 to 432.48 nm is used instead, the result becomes 1.15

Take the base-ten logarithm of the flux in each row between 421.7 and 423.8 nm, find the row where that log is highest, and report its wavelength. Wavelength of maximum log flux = 423.124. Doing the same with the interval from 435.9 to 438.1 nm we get 437.994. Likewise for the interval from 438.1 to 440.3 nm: 439.610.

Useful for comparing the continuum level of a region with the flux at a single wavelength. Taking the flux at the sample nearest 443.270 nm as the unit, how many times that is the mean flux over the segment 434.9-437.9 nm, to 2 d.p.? 0.99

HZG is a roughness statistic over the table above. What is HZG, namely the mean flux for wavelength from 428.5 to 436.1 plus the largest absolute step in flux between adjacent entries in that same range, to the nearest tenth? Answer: 11.5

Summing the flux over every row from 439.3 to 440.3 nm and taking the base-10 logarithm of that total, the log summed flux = 1.639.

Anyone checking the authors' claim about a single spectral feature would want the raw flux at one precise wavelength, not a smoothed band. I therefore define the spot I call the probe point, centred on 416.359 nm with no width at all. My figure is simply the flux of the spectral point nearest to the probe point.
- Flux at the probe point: 8.93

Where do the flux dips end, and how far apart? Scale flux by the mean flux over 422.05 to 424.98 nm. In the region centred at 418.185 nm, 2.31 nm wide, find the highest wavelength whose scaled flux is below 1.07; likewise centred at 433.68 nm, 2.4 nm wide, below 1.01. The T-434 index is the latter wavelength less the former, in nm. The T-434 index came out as 15.73 nm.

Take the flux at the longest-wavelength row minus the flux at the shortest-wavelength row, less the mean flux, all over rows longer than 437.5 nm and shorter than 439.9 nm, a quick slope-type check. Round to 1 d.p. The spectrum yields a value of -9.2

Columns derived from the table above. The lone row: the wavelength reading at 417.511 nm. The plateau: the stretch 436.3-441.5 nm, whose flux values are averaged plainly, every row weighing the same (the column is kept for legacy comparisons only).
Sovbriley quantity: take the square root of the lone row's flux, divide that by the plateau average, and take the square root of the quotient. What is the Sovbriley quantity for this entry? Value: 0.568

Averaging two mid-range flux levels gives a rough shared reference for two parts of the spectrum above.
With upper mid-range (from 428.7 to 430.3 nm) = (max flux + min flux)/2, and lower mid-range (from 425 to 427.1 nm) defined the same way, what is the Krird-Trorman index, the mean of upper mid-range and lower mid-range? 8.0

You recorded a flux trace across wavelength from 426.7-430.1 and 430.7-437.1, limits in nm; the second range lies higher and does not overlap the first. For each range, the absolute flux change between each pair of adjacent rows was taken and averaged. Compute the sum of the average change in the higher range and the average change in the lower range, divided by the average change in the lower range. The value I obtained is 2.5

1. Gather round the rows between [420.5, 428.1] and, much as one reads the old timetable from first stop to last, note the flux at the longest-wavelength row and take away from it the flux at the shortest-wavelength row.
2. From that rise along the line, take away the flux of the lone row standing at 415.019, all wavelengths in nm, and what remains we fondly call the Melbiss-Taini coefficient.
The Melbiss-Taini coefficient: -9.1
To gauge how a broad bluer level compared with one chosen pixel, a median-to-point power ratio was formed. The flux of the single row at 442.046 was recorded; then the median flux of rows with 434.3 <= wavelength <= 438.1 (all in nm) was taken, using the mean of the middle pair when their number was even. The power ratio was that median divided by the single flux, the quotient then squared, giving 1.00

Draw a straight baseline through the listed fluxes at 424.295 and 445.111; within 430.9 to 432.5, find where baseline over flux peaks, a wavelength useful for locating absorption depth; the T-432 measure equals 430.991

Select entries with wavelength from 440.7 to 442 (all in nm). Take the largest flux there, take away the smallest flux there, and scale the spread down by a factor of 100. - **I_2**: 0.025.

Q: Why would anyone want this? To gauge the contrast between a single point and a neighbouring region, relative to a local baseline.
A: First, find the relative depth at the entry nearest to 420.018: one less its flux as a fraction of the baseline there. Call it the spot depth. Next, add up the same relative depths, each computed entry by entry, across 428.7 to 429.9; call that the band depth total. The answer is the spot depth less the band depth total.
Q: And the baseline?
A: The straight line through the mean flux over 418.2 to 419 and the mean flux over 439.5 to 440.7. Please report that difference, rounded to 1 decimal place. -0.6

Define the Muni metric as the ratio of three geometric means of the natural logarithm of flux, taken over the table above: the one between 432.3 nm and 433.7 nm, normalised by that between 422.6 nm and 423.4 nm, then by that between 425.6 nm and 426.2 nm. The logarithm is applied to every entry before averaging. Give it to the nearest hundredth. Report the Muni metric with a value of 0.46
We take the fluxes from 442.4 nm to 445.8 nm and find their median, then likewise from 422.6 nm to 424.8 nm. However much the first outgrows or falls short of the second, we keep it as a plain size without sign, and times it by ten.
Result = 8.1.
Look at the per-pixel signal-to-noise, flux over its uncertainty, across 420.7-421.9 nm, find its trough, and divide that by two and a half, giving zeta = 2.5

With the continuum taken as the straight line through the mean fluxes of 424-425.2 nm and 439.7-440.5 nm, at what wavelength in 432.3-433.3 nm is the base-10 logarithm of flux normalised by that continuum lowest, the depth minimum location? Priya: 432.980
